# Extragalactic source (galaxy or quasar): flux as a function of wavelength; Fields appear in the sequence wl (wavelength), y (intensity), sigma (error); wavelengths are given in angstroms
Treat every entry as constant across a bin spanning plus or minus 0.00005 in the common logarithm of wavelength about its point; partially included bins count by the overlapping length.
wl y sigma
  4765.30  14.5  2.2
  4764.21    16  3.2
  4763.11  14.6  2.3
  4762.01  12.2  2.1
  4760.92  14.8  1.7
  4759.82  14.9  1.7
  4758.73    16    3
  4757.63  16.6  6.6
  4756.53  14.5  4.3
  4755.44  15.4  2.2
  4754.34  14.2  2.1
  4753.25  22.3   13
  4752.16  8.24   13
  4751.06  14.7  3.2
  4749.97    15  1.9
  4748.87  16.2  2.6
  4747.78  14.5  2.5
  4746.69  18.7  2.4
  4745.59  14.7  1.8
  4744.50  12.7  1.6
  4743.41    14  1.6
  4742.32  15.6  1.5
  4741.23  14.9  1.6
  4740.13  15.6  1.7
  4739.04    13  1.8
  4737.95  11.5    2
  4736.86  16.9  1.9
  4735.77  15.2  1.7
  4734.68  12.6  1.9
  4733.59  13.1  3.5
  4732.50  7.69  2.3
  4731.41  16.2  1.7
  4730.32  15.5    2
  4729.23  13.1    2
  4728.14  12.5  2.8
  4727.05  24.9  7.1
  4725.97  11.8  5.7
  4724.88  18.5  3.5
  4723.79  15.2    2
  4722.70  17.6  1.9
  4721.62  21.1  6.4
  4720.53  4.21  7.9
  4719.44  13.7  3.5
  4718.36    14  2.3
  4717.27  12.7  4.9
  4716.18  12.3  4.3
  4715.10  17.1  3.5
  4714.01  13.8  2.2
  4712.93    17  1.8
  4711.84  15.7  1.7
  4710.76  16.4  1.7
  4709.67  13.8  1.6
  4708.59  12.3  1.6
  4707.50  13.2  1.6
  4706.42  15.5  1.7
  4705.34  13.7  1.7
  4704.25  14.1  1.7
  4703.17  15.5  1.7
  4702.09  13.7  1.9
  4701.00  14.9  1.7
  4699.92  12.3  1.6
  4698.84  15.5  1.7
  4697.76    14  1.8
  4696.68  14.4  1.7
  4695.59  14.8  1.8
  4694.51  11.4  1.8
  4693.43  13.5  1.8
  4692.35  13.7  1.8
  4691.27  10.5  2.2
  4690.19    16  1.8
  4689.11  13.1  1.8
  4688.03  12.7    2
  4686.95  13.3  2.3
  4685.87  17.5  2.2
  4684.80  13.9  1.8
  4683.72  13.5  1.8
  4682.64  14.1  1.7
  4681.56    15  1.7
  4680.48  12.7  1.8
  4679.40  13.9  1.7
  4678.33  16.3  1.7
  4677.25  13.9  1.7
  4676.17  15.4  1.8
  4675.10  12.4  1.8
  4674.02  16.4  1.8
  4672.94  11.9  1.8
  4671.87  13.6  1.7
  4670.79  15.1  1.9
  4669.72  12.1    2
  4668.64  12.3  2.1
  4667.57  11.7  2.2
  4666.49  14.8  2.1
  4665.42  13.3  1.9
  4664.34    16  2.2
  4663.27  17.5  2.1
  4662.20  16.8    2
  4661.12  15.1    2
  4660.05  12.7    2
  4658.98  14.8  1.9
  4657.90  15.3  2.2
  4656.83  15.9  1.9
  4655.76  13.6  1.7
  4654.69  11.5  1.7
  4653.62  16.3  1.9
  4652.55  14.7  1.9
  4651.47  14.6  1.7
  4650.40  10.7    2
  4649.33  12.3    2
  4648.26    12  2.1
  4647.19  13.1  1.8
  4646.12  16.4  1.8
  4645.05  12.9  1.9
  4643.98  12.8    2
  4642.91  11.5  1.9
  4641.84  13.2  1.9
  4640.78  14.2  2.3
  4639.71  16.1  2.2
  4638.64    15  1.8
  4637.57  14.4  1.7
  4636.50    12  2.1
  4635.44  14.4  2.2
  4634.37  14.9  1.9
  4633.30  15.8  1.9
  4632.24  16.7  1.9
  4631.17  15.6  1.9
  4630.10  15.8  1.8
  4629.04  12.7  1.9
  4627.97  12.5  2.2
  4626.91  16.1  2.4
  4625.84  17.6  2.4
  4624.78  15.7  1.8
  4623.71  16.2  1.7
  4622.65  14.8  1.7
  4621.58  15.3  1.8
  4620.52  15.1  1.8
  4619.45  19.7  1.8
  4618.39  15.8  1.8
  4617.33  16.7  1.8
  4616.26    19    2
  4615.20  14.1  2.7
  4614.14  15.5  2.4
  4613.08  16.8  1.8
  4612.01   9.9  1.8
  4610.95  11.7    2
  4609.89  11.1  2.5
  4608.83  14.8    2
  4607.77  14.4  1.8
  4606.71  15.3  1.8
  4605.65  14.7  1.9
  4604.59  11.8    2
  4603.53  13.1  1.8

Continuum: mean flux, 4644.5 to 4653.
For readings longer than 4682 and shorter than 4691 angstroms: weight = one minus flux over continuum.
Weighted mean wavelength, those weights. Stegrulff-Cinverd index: 4686.7 angstroms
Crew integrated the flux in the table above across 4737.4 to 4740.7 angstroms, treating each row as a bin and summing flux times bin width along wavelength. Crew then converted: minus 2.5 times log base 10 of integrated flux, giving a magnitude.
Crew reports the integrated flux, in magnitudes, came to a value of -4.1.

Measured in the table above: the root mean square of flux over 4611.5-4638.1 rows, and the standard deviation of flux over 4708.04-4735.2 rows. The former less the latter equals 11.5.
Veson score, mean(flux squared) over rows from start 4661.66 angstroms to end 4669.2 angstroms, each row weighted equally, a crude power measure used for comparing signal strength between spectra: 218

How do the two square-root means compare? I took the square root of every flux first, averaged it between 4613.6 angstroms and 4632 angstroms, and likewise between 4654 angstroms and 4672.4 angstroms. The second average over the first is 0.95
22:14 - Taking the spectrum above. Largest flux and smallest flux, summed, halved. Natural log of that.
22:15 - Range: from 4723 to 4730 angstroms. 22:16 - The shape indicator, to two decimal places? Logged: 2.91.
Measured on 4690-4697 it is 2.58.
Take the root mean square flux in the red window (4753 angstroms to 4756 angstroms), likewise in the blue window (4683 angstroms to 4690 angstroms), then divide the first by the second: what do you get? 1.25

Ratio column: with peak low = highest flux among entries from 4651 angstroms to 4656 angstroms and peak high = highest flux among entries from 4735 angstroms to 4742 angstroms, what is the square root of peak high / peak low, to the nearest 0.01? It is 1.02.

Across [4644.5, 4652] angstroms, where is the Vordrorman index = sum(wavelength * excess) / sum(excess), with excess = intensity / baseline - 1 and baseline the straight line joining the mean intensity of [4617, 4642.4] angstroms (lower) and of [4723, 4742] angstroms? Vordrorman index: 4648.8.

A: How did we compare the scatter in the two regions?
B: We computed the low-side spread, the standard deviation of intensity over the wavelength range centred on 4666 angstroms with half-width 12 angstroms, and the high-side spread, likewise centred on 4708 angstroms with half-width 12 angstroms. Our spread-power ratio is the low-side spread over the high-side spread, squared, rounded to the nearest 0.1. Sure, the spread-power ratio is 1.5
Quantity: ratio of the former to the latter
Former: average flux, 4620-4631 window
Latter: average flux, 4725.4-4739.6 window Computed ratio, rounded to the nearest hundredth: 1.07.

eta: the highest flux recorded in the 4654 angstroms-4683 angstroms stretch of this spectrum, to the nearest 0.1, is 17.5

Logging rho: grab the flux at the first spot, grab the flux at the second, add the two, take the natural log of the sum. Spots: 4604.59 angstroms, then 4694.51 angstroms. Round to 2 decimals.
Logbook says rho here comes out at 3.14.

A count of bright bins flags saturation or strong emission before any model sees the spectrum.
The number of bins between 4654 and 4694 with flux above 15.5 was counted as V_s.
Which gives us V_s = 8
